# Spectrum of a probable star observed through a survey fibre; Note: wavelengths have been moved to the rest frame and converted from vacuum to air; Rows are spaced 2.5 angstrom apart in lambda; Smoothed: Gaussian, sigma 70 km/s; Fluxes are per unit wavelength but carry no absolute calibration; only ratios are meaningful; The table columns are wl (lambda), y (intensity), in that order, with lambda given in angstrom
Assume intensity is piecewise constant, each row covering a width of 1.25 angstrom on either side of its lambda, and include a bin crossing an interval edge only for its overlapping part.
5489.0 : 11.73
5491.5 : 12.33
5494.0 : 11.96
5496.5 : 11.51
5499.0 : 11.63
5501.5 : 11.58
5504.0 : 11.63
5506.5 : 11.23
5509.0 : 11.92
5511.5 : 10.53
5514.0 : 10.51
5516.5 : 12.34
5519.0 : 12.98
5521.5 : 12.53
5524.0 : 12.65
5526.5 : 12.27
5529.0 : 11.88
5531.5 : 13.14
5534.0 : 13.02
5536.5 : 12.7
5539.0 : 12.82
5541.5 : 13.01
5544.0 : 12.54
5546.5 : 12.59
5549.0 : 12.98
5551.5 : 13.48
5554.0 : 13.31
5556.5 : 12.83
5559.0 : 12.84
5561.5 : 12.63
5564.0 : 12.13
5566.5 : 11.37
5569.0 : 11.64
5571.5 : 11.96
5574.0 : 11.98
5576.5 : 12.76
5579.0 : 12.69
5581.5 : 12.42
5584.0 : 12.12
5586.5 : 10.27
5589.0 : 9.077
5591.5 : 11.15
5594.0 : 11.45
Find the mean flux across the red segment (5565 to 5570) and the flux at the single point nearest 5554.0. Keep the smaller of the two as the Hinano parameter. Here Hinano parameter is 11.5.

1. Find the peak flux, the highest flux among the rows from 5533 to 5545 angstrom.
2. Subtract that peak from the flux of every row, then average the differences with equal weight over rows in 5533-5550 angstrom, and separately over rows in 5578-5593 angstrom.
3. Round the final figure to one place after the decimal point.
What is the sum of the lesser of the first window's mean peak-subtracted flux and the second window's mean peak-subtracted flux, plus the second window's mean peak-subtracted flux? -3.5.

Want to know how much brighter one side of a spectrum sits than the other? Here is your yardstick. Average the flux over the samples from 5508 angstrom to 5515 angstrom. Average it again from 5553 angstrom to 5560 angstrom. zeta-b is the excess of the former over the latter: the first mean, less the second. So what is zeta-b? -2.0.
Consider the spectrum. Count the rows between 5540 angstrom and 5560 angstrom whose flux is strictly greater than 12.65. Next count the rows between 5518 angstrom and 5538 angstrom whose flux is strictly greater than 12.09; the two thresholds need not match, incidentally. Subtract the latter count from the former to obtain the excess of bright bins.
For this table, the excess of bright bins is -1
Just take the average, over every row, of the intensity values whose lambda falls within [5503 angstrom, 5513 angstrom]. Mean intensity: 11.3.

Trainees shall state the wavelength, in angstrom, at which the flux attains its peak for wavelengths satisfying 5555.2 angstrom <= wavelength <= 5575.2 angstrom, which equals 5559.0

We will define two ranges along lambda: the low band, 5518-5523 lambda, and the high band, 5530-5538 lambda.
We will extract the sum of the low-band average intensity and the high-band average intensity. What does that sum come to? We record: 25.7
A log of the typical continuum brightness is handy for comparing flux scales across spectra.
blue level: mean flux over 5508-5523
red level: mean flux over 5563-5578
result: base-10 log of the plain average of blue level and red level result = 1.08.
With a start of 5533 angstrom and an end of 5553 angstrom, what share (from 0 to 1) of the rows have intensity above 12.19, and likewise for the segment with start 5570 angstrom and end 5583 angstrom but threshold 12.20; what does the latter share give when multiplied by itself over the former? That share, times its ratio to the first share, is 0.4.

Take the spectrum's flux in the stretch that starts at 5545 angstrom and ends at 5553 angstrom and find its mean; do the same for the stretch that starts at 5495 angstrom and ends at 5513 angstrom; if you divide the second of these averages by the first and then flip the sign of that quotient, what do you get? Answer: -0.88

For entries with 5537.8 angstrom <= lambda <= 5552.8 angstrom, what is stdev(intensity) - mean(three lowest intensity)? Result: -12.3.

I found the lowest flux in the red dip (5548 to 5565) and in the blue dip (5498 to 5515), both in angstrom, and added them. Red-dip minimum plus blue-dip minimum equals 22.6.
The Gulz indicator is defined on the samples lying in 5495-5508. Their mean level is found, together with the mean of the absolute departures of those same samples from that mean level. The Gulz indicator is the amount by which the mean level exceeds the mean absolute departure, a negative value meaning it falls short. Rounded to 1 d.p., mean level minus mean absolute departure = 11.4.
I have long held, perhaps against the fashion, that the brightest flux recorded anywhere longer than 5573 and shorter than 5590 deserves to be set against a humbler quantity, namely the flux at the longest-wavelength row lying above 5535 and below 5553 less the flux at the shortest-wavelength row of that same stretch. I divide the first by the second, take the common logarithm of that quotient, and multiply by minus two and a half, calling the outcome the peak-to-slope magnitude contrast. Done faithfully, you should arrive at -3.0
